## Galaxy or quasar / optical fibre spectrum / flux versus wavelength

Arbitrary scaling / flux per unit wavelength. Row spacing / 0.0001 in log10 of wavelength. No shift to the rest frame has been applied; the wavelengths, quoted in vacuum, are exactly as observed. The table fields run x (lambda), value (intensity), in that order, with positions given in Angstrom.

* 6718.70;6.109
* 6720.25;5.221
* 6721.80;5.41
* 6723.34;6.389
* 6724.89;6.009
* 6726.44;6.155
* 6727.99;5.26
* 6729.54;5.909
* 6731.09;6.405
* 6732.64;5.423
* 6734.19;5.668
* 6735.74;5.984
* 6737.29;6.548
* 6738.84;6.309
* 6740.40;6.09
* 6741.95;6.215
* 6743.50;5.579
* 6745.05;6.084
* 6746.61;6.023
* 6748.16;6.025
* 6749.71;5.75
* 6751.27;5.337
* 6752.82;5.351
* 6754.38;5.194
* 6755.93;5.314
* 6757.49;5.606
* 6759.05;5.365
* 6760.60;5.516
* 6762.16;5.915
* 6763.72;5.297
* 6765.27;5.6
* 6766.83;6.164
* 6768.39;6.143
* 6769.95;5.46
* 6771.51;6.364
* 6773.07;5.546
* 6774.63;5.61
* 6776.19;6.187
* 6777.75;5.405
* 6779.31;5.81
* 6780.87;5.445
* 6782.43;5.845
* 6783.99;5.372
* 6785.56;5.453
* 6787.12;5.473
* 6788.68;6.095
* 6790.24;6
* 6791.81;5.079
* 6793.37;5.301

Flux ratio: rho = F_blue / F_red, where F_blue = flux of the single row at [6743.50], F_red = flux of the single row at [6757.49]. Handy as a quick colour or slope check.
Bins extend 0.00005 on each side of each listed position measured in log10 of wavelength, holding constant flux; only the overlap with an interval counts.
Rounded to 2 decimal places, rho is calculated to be 1.00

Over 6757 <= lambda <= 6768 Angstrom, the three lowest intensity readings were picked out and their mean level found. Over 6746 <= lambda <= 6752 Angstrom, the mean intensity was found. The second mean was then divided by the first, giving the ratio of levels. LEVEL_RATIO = 1.07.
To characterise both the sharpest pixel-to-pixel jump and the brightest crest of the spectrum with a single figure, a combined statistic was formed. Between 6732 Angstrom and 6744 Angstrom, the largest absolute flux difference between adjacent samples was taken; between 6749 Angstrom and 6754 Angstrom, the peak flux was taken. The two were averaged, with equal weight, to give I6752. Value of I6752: 3.19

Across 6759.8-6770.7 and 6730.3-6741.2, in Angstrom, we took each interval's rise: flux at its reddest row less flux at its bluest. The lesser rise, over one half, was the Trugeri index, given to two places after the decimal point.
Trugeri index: -0.63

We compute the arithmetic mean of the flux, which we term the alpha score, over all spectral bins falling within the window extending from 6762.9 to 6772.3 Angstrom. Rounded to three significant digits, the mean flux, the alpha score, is 5.84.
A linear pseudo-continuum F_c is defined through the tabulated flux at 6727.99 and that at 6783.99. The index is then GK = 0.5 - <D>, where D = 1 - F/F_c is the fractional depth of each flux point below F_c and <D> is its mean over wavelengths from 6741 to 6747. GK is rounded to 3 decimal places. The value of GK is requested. 0.629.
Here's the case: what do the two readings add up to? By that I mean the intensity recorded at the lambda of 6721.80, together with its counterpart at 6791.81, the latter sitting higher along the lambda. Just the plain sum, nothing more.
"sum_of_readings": 10.5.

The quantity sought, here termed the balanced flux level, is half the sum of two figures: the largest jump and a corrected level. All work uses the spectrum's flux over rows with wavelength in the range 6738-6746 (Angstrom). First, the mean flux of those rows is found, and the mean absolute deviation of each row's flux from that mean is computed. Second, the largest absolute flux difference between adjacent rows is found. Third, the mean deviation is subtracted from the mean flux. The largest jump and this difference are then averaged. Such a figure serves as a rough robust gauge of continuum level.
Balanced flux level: 3.25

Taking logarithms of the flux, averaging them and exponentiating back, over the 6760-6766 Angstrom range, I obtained 5.58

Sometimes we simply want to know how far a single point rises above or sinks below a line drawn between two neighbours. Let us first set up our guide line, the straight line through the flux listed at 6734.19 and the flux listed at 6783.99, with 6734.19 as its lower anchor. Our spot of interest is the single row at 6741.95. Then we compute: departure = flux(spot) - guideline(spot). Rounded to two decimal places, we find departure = 0.59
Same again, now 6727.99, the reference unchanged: -0.44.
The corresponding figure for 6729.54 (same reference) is 0.21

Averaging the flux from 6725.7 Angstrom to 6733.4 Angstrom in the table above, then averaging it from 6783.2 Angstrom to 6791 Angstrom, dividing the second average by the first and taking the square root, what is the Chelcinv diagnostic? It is 0.99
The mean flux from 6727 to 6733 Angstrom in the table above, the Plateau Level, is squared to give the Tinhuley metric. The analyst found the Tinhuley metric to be 33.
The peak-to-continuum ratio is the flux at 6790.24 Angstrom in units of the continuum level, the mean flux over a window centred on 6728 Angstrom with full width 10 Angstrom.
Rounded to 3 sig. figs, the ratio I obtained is 1.01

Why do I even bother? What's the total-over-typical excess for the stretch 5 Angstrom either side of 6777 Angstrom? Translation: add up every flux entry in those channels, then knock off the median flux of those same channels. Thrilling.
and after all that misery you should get 28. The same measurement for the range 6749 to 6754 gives 11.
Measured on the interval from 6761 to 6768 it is 17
